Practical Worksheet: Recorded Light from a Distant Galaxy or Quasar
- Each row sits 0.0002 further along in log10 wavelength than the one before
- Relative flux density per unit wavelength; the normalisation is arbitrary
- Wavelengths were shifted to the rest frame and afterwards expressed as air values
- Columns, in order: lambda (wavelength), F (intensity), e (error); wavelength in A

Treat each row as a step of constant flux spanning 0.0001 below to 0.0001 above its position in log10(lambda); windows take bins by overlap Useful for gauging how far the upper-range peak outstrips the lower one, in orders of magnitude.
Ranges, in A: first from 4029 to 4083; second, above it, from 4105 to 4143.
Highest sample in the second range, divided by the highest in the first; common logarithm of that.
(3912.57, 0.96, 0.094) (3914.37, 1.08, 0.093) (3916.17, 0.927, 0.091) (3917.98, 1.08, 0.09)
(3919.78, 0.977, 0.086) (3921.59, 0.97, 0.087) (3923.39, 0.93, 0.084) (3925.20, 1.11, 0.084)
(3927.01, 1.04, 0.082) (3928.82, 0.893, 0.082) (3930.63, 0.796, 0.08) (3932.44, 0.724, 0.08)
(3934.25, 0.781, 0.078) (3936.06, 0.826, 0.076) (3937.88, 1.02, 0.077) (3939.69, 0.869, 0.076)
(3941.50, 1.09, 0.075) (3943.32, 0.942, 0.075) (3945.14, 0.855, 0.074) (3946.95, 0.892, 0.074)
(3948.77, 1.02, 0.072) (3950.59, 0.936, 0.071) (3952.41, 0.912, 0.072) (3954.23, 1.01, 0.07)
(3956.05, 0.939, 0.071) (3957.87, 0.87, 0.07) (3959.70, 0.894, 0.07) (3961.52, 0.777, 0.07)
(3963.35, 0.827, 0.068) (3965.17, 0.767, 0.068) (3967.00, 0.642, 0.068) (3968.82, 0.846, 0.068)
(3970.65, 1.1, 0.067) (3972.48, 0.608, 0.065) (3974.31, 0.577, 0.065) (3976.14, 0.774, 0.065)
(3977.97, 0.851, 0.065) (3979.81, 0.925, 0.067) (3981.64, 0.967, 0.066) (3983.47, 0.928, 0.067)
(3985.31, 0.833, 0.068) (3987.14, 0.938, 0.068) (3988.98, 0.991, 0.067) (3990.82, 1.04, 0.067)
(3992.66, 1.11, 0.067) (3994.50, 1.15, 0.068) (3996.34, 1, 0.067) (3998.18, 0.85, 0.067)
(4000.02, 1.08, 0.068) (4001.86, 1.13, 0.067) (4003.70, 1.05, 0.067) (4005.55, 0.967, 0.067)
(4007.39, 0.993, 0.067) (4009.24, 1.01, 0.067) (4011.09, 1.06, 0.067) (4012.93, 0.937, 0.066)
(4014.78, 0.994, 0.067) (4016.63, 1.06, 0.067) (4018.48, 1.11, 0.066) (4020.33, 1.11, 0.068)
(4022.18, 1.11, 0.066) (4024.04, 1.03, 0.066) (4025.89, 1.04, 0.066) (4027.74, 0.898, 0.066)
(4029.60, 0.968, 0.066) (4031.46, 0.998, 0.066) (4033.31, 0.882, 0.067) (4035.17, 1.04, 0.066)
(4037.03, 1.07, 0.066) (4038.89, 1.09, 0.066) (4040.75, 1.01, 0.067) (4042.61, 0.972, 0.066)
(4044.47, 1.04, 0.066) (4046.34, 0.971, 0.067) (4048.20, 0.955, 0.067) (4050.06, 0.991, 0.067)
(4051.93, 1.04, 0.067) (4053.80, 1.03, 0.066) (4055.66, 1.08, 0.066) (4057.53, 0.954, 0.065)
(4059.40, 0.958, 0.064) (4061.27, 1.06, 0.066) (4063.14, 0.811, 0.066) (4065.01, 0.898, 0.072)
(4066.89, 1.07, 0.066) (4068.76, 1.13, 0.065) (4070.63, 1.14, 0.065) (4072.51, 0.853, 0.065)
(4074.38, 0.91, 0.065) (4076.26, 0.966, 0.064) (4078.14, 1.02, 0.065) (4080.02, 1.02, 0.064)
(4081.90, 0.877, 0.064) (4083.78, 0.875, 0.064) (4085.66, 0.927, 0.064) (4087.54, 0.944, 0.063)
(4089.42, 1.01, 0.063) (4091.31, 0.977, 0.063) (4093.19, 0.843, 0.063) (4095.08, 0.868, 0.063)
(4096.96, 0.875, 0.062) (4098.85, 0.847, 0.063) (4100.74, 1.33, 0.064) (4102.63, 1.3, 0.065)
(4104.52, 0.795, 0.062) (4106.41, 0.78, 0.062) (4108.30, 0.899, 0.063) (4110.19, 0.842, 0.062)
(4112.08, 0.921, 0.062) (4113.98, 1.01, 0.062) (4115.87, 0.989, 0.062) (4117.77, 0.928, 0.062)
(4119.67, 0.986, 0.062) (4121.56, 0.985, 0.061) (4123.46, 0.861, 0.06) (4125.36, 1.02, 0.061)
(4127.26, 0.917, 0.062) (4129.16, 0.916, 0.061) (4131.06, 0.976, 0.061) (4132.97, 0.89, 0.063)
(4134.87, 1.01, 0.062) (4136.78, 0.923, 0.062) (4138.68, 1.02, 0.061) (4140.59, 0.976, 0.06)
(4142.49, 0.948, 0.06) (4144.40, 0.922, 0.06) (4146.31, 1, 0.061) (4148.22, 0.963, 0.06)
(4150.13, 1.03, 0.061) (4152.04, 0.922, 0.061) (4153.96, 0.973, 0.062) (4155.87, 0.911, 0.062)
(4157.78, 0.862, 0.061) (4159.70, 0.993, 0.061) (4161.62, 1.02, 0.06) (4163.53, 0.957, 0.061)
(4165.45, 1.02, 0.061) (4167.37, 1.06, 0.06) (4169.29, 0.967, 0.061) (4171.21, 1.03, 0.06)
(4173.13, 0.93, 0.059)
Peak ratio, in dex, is -0.048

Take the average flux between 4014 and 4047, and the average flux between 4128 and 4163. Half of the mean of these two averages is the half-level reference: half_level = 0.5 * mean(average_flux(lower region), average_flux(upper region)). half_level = 0.495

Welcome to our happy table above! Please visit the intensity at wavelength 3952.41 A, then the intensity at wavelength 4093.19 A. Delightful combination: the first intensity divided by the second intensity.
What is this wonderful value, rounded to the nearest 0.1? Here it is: 1.1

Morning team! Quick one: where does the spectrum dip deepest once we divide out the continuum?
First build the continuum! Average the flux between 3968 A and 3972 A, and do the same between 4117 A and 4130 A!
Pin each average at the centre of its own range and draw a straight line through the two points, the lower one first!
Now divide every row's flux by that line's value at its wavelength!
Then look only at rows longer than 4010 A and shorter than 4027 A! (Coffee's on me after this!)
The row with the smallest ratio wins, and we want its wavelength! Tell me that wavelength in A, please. 4012.93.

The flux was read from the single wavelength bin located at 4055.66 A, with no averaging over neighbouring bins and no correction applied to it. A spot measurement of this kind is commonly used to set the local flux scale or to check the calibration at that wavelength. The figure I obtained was 1.08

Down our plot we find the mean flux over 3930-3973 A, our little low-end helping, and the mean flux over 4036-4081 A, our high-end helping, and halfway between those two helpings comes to 0.94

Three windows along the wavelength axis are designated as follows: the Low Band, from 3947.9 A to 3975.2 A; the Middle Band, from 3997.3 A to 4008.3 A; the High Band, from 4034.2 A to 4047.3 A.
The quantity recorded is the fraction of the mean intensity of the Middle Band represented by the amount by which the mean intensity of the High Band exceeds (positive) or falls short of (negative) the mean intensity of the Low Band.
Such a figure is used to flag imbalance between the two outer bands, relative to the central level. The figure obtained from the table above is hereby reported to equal 0.18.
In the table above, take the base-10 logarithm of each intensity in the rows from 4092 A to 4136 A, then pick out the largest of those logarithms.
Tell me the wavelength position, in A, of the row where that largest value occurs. 4100.74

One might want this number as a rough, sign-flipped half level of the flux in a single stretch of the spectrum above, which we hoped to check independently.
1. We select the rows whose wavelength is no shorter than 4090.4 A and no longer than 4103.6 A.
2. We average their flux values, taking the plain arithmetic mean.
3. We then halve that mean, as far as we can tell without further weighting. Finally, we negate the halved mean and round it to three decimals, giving -0.503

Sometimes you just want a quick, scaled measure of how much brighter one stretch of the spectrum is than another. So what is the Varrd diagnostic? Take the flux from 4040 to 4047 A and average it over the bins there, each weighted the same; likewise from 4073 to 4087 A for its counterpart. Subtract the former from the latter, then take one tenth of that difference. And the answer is -0.006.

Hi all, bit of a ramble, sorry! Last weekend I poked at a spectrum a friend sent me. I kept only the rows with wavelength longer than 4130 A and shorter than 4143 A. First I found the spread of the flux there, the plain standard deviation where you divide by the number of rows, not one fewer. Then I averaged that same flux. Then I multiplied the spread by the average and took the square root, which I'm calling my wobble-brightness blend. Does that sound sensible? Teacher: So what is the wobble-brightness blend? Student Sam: 0.20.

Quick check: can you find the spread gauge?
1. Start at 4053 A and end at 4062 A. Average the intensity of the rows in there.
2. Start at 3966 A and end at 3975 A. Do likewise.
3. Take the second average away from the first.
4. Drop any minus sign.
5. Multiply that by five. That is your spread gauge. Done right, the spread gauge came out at 1.3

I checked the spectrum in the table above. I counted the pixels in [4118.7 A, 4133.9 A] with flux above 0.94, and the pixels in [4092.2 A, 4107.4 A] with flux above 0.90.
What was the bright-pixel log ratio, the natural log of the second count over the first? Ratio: -0.69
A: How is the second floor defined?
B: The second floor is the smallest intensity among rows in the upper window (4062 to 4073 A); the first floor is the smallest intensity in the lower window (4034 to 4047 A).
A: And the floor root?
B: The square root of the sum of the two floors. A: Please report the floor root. 1.33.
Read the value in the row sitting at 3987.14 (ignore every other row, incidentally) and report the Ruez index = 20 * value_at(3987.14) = 18.8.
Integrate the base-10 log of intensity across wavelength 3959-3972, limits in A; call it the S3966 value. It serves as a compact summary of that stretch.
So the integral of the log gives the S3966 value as -1.1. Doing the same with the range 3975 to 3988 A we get -0.7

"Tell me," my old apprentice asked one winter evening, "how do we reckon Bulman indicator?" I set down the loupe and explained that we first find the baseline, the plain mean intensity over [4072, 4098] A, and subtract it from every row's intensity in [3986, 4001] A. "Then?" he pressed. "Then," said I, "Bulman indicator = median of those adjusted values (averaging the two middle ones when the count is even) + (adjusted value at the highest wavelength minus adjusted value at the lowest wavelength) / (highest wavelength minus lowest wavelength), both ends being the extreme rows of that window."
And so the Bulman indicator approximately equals 0.10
